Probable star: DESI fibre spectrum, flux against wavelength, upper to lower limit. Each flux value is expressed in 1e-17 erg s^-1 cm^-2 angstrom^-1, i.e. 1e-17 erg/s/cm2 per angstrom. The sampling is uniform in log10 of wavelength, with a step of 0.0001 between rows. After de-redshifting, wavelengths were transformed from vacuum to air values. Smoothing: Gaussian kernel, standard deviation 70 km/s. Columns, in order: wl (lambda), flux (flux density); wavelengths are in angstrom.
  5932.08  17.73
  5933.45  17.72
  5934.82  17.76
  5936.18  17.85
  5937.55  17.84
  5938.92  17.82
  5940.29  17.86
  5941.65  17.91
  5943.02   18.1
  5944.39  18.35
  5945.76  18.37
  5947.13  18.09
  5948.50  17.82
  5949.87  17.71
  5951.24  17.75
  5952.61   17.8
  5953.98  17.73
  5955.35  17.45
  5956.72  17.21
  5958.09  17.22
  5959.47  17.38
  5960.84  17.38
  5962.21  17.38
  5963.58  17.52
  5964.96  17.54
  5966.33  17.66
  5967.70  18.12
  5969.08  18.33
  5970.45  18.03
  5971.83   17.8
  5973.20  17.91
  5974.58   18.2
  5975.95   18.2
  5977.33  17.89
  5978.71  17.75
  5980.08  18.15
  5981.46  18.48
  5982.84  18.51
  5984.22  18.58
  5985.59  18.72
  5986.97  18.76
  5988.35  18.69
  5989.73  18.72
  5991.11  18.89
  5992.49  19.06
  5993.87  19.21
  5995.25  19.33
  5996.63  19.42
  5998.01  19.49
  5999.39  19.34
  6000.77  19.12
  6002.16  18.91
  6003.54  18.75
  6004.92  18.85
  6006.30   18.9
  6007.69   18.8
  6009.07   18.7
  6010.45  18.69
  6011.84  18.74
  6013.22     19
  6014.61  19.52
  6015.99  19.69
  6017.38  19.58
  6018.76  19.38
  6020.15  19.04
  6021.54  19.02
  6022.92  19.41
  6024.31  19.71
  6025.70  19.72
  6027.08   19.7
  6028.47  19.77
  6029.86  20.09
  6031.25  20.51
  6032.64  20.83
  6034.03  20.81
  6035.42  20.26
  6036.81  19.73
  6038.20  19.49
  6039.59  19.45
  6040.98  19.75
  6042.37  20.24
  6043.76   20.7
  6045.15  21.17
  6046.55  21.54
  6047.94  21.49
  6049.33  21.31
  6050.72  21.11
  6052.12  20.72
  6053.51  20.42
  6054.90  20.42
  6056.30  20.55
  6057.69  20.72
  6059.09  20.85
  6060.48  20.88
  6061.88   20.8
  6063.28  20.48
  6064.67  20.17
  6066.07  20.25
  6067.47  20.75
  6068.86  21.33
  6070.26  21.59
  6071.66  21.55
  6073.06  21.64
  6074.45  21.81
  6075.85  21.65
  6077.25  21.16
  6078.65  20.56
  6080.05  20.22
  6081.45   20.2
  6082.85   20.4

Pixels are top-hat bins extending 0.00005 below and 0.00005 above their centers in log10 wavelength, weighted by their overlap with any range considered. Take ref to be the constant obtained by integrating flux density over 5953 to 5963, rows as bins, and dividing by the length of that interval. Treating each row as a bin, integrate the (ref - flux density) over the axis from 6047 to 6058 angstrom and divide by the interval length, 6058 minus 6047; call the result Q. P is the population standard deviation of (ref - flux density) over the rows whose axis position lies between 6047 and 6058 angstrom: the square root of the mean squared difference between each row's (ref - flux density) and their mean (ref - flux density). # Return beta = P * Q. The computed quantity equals -1.3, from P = 0.38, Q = -3.4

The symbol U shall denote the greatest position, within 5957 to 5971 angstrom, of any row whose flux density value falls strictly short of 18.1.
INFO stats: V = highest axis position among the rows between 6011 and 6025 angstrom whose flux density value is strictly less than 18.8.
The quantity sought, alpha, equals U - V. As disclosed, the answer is -41.4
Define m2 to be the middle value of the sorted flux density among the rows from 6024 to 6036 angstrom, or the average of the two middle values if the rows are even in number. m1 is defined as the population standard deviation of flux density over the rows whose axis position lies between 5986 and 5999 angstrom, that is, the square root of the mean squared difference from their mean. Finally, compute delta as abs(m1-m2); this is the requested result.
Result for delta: 19.8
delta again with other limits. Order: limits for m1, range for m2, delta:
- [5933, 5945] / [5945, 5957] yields 17.6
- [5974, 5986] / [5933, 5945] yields 17.5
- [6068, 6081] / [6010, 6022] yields 18.5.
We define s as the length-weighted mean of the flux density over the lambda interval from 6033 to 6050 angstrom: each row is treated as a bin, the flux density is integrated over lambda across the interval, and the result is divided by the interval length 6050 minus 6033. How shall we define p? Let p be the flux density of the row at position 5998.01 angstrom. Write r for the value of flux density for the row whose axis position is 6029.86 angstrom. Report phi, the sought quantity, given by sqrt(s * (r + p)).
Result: 28.5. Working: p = 19.49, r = 20.09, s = 20.5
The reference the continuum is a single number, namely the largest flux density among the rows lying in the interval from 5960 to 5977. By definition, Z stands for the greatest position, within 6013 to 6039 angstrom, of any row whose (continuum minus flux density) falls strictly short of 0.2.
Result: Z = 6038.20 angstrom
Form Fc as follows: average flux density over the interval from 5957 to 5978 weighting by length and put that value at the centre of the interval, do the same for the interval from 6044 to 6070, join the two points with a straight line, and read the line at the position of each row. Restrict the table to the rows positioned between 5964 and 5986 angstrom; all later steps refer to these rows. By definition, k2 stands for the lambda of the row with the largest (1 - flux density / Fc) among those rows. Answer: 5978.71 angstrom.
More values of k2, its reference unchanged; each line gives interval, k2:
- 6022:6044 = 6039.59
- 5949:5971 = 5958.09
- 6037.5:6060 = 6039.59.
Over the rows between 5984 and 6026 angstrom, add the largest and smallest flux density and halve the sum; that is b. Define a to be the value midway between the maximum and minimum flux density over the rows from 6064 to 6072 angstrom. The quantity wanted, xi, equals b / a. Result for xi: 0.92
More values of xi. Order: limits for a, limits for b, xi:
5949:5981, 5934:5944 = 1.01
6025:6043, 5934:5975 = 0.88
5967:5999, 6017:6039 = 1.07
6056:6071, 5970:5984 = 0.87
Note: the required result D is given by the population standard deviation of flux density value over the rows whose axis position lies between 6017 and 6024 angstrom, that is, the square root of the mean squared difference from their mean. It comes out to 0.22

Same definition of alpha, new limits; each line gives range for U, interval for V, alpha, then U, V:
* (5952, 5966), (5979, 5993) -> -24.8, 5964.96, 5989.73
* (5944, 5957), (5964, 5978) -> -20.6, 5956.72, 5977.33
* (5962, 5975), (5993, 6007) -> -30.3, 5973.20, 6003.54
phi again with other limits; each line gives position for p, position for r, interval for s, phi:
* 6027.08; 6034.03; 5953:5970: 26.7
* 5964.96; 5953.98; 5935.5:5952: 25.2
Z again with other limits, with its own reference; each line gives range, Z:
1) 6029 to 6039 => 6038.20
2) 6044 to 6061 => 6060.48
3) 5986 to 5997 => 5996.63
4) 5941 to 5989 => 5988.35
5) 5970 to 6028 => 6027.08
